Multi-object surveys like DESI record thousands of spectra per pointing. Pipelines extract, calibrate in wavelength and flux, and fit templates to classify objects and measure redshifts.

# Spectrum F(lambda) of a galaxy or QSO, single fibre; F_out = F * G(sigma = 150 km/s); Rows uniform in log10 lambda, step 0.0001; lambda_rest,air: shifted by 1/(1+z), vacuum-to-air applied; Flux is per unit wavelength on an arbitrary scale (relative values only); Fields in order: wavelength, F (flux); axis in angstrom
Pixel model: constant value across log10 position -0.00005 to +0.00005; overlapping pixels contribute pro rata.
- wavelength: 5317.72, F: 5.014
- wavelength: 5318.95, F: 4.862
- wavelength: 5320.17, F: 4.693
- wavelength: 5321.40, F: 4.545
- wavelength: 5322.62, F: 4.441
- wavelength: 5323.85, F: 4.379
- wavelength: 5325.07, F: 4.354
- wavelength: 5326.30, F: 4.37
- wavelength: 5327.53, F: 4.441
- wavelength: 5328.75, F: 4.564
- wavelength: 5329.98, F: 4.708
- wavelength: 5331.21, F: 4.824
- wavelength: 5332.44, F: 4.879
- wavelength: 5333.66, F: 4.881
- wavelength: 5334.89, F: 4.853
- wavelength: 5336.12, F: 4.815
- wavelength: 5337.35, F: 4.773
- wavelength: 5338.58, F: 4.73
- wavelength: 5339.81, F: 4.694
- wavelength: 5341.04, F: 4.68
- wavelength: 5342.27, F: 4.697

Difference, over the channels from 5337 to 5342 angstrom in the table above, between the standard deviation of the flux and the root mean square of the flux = -4.68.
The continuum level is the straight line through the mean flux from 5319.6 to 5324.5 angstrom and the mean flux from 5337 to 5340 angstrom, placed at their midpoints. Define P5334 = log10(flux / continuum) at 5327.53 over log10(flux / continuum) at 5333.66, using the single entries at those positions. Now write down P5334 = -0.7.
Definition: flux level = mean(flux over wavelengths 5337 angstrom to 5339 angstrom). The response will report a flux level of 4.75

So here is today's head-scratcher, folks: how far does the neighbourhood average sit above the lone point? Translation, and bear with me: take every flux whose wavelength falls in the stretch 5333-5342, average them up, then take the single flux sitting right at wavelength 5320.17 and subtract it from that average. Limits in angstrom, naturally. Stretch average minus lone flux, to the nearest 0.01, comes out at 0.08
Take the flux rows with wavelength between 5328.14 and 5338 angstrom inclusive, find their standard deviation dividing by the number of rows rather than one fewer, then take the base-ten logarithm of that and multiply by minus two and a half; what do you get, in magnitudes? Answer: 2.5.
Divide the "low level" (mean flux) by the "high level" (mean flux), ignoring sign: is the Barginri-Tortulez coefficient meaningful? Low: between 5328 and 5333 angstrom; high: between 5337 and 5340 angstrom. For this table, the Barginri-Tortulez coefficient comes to 1.00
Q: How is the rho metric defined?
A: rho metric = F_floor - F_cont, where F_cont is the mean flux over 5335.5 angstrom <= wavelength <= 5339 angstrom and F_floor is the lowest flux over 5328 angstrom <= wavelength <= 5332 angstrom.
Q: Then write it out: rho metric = -0.21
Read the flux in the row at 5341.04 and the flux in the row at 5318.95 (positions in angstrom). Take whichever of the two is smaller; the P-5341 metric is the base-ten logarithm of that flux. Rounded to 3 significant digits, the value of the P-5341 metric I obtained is 0.670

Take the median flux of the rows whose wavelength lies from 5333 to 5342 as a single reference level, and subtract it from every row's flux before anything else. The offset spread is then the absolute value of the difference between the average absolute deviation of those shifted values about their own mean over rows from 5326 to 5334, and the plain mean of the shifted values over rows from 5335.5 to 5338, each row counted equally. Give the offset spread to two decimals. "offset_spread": 0.16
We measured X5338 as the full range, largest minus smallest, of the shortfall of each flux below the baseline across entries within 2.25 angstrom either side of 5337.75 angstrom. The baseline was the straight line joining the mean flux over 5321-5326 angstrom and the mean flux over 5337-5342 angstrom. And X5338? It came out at 0.19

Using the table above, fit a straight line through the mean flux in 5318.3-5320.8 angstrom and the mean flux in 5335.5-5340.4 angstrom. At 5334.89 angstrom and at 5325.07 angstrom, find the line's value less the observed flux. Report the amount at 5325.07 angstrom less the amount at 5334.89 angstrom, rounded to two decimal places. 0.51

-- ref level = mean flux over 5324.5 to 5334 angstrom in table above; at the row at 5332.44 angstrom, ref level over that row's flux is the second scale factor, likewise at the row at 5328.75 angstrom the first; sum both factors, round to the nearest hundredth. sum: 1.96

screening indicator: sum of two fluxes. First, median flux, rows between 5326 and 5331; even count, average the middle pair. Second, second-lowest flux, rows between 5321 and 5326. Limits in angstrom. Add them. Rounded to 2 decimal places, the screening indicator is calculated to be 8.88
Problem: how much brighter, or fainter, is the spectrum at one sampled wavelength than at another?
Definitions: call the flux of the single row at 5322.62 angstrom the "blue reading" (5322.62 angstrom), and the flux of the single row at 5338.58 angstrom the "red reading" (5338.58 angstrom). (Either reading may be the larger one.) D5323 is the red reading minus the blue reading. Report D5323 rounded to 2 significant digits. 0.29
